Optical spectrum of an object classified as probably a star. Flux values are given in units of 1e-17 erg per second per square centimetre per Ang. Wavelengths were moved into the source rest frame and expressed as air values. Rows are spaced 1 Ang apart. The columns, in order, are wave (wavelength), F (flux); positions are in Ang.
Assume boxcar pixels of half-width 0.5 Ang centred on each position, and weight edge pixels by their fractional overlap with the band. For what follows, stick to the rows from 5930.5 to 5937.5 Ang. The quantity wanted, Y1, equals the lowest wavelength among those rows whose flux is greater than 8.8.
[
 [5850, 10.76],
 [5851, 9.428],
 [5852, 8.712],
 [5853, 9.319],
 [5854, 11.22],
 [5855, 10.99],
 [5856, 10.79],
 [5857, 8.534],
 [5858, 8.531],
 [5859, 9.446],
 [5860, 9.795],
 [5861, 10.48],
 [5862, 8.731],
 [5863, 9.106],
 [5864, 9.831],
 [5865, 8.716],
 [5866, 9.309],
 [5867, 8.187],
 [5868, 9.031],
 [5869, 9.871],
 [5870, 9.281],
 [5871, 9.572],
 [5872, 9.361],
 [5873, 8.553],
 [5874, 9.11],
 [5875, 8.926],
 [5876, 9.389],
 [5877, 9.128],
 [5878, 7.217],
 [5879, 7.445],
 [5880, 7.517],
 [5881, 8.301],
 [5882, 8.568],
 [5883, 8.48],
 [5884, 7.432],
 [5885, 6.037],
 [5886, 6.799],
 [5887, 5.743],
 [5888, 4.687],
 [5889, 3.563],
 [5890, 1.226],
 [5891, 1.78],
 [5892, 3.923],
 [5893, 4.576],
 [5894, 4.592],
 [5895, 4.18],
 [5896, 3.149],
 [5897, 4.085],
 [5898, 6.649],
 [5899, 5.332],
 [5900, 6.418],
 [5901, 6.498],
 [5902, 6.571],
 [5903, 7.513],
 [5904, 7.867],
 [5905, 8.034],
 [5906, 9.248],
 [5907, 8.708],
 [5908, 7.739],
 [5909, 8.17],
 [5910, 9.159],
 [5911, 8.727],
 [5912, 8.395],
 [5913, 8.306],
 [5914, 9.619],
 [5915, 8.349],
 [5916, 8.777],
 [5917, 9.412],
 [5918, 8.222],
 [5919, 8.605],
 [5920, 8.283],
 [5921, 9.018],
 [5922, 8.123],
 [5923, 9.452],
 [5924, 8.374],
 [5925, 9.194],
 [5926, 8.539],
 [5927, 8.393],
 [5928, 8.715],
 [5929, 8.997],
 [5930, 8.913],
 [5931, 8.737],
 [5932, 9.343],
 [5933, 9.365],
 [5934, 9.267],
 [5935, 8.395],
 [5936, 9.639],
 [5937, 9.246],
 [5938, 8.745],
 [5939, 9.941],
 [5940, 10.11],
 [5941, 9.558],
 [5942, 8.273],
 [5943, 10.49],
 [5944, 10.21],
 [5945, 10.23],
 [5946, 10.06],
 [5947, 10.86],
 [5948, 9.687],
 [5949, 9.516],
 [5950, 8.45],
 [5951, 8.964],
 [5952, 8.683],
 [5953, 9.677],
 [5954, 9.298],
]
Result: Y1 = 5932 Ang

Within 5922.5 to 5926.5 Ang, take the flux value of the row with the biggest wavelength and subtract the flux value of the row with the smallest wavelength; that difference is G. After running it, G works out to -0.9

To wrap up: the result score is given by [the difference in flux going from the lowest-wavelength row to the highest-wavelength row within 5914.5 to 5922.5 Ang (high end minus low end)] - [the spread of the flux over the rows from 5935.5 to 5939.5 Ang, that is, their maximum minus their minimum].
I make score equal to -1.42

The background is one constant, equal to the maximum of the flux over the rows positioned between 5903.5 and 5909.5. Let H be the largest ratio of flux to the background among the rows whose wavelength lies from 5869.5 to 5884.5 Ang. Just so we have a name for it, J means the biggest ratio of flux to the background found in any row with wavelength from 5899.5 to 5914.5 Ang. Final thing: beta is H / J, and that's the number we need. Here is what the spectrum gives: 1.00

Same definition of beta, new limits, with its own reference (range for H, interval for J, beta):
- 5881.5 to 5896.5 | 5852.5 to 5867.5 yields 0.76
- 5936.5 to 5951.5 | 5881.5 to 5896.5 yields 1.27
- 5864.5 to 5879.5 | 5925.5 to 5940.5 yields 0.98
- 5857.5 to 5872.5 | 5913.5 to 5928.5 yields 1.09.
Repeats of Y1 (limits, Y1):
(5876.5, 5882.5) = 5877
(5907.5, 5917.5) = 5910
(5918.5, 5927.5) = 5921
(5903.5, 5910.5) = 5906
